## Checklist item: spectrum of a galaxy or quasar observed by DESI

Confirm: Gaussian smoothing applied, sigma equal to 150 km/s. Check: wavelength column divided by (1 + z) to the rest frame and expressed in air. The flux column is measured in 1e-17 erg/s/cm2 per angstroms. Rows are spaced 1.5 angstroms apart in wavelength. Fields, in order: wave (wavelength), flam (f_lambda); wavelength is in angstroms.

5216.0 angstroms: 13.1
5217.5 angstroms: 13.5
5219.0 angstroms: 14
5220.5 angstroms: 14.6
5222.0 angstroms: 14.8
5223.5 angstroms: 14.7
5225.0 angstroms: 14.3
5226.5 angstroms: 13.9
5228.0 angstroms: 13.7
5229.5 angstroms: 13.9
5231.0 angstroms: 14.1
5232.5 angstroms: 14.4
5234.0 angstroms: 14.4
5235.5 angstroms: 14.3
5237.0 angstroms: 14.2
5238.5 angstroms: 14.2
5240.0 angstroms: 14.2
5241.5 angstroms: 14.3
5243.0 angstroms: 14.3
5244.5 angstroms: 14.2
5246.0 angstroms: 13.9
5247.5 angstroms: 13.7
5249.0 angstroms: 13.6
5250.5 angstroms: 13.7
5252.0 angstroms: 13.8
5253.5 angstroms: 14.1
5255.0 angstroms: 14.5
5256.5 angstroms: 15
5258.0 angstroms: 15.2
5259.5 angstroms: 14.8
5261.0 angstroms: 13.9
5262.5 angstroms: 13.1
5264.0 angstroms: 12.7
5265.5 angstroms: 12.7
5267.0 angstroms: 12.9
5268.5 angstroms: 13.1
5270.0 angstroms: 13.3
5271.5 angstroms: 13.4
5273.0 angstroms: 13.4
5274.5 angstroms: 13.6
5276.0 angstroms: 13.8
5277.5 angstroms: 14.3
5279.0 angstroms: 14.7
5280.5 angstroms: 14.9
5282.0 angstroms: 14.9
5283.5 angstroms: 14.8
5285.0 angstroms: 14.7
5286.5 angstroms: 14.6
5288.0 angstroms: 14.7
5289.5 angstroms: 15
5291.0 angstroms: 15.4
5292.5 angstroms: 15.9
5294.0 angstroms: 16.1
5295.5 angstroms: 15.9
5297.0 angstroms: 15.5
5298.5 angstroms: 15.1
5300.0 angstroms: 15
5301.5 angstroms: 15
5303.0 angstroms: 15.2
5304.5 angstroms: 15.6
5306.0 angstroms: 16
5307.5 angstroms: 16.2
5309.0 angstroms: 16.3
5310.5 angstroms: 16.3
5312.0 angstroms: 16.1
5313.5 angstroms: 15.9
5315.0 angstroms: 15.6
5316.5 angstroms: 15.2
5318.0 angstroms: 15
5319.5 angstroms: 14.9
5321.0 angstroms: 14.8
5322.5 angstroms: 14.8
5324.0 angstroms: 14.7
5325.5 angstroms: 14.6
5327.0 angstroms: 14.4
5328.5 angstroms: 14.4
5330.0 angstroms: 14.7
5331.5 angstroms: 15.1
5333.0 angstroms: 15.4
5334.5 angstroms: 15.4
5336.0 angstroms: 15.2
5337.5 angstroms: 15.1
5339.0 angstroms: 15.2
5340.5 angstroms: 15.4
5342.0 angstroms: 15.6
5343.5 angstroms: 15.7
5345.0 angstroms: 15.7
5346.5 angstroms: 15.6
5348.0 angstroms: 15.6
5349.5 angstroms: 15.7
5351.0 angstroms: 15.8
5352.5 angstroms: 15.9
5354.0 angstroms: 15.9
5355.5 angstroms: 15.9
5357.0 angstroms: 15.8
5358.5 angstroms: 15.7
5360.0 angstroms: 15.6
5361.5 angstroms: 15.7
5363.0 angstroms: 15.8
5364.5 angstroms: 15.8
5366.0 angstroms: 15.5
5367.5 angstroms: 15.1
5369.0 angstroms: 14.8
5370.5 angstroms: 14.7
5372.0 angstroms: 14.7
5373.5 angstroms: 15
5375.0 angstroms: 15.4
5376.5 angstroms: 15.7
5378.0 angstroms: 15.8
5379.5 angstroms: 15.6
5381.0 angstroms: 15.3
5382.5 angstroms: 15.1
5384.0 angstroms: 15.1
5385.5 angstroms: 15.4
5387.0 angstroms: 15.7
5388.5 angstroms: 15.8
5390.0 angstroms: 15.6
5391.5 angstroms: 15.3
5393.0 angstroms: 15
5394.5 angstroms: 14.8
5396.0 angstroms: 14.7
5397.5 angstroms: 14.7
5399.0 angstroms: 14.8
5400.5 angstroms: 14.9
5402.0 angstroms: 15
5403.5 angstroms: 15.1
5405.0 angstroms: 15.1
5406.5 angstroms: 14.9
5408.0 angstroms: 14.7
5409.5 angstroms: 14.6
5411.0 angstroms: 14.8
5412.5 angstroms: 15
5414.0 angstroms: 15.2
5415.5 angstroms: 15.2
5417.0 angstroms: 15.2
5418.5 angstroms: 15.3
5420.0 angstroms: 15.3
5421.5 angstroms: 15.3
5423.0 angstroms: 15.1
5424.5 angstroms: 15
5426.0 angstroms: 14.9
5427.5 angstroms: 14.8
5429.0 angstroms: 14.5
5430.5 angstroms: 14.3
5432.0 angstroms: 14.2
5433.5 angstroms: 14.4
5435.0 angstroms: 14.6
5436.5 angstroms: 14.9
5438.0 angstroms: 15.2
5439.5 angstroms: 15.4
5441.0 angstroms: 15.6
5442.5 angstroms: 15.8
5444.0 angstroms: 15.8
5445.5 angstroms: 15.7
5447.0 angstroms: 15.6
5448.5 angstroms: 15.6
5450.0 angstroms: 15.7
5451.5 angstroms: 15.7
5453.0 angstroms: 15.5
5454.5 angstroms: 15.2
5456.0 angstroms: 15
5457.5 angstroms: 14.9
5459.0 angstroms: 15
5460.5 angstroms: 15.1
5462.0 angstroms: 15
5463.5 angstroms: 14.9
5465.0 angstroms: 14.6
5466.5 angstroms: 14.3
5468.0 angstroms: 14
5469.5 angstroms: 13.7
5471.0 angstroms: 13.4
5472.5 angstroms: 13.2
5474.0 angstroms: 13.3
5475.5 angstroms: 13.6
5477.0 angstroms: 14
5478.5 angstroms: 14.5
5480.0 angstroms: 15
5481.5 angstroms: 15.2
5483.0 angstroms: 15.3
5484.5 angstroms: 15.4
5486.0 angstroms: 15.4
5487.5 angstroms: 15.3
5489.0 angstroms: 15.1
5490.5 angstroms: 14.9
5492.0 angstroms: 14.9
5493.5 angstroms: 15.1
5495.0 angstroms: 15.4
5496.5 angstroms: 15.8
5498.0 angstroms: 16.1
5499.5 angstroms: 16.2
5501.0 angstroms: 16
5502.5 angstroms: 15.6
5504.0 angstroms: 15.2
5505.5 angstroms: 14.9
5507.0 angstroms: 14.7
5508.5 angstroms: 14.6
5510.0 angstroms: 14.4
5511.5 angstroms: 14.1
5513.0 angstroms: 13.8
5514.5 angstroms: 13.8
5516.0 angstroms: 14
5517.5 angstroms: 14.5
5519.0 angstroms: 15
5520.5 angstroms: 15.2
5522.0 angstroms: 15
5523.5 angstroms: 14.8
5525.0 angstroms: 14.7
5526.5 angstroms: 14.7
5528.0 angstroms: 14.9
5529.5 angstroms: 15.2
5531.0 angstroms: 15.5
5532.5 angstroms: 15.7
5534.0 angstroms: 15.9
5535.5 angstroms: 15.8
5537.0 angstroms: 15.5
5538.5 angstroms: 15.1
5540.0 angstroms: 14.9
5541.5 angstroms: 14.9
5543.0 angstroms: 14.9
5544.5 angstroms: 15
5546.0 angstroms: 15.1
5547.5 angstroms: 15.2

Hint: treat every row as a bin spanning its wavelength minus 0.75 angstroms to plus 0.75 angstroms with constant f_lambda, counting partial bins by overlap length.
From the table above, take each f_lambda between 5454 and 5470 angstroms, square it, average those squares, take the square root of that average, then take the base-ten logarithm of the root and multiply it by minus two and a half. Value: -2.92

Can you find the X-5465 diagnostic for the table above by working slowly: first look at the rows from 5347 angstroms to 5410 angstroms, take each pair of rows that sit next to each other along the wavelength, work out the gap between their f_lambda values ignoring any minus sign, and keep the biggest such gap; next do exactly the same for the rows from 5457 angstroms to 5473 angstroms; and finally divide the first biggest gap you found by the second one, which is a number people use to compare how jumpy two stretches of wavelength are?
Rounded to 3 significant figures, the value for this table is 1.33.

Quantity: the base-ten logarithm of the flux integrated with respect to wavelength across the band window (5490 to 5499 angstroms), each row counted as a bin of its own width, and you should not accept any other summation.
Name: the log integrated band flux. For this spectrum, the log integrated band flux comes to 2.14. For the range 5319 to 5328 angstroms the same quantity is 2.12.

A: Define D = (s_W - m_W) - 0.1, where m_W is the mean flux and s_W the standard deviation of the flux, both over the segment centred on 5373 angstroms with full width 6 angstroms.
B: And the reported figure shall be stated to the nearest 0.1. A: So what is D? -14.8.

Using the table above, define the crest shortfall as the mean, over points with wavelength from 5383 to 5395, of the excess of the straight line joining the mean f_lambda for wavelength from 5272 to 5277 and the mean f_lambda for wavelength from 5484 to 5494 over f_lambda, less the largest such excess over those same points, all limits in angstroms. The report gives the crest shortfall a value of -0.58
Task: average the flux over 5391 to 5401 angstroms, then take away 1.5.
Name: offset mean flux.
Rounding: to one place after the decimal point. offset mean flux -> 13.4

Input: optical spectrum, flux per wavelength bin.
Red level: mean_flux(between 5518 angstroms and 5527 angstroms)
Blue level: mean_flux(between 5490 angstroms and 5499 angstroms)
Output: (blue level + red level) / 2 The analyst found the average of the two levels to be 15.1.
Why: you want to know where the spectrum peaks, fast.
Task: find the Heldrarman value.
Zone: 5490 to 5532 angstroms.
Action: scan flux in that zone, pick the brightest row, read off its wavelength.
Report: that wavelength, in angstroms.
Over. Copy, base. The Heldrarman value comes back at 5499.5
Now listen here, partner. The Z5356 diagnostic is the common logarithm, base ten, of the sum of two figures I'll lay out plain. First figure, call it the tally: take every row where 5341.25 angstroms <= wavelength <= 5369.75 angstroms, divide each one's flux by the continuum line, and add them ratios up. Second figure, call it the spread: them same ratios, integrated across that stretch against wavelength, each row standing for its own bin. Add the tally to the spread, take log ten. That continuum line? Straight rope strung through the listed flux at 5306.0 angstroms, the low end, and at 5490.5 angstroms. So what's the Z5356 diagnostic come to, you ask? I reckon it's 1.67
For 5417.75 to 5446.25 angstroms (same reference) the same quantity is 1.67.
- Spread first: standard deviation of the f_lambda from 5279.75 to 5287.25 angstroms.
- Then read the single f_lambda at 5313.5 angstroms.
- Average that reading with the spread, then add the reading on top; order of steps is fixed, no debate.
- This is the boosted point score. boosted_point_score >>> 23.9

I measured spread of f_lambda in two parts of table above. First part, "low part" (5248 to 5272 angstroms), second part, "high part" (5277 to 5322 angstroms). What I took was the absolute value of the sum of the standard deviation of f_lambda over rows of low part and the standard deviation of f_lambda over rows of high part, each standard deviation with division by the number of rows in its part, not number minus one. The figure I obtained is 1.35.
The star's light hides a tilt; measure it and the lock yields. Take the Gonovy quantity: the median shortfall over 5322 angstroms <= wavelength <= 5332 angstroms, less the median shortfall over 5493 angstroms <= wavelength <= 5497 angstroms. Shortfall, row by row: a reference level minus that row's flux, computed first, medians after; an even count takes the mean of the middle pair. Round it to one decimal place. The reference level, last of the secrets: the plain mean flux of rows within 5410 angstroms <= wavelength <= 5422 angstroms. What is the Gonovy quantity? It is 0.7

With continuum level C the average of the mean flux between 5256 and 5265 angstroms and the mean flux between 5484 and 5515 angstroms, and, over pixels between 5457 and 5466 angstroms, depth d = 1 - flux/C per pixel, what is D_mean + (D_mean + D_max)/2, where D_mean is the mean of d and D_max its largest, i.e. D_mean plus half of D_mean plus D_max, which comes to -0.03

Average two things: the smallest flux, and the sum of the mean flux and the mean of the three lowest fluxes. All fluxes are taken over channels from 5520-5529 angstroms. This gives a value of 22.2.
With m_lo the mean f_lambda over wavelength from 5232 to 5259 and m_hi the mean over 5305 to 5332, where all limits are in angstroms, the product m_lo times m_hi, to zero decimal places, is 217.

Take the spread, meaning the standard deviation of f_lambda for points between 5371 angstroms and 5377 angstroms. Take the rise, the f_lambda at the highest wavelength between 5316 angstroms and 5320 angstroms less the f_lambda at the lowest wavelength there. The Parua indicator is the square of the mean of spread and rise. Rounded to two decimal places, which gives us 0.00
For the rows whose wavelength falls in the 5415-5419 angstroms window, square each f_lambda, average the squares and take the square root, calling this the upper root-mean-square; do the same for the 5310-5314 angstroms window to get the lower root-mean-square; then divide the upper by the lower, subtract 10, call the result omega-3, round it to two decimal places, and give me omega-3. -9.05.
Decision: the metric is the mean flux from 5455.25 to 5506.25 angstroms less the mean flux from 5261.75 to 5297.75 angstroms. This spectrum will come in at 0.6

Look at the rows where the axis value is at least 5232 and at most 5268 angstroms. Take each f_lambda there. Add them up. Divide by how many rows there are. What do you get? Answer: 14.0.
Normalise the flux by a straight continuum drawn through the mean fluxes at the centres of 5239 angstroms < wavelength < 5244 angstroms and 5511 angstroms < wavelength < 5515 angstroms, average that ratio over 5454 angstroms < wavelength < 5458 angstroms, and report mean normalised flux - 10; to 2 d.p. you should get -8.92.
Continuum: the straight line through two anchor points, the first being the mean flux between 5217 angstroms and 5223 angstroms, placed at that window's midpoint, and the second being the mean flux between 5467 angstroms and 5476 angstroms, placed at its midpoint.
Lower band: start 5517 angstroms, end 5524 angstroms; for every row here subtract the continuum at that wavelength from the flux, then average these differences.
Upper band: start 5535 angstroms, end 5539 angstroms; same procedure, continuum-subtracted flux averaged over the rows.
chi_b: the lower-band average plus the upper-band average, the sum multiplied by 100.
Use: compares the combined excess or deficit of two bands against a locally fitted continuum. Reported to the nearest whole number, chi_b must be 361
